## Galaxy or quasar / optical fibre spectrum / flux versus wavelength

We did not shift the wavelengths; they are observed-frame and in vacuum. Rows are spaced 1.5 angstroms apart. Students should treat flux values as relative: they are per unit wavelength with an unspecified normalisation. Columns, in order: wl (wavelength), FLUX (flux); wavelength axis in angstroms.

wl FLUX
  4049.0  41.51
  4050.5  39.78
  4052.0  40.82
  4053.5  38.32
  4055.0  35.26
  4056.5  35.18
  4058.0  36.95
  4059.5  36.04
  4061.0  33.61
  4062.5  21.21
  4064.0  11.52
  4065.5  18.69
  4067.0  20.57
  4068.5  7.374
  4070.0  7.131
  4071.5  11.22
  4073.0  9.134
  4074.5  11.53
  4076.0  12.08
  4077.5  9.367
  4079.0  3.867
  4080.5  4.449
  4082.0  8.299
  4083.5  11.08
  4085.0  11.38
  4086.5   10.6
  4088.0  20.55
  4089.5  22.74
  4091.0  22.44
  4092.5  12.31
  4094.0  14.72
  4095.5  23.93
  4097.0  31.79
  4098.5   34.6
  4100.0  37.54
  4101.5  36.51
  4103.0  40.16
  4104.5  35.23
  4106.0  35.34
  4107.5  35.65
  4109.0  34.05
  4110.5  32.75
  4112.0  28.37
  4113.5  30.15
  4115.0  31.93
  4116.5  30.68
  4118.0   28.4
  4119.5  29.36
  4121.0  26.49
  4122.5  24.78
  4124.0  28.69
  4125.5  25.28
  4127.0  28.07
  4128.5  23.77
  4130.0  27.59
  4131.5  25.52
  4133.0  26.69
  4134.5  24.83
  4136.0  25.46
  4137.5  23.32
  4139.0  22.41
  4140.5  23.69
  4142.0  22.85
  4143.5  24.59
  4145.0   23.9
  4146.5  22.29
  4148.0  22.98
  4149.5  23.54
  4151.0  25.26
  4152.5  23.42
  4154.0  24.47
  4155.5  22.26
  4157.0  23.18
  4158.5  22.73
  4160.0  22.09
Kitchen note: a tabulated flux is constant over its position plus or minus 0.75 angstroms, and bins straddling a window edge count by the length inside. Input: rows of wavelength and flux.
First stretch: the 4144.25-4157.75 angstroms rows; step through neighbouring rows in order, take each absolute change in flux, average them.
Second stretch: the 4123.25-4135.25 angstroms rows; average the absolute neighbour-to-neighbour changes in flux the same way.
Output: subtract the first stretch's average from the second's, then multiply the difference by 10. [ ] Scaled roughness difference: 14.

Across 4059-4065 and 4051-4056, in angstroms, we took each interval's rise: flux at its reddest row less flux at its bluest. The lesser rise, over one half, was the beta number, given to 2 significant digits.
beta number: -49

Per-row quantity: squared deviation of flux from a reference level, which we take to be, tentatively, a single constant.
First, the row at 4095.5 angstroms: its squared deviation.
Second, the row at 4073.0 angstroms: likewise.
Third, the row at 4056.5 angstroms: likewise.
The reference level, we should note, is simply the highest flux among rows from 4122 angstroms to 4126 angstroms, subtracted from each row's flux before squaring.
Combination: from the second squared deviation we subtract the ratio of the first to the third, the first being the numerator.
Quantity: 382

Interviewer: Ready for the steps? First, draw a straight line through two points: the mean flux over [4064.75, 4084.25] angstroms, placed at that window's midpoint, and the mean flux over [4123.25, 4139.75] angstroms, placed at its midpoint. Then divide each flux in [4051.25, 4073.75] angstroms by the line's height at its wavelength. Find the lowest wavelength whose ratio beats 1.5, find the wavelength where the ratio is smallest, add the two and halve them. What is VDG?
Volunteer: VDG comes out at 4061.0 angstroms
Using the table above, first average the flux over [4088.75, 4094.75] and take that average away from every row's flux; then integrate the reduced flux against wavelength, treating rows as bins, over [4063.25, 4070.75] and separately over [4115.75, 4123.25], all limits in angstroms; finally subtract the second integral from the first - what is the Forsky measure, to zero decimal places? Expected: -112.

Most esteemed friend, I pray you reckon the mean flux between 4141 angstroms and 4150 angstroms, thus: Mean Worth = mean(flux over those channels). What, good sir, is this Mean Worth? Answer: 23.4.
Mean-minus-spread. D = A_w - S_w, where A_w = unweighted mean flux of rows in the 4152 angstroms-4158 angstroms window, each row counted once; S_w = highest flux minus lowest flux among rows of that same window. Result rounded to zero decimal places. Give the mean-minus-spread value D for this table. 21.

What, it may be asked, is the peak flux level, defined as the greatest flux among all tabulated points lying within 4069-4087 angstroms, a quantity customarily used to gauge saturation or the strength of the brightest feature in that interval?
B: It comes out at 12.08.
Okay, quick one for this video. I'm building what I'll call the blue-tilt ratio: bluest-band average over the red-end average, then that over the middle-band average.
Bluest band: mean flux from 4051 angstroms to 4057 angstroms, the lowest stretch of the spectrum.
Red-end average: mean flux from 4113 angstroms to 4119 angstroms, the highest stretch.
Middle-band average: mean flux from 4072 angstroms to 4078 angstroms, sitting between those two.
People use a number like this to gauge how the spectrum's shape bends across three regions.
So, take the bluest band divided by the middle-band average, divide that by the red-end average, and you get 0.117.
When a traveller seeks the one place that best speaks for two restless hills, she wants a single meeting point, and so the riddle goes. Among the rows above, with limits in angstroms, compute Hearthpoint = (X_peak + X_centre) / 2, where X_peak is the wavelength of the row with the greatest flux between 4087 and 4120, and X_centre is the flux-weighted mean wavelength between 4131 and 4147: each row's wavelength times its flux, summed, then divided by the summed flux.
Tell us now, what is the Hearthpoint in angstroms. 4120.9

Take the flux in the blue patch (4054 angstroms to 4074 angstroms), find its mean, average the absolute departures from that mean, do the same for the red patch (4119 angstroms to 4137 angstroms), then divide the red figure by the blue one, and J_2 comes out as 0.14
